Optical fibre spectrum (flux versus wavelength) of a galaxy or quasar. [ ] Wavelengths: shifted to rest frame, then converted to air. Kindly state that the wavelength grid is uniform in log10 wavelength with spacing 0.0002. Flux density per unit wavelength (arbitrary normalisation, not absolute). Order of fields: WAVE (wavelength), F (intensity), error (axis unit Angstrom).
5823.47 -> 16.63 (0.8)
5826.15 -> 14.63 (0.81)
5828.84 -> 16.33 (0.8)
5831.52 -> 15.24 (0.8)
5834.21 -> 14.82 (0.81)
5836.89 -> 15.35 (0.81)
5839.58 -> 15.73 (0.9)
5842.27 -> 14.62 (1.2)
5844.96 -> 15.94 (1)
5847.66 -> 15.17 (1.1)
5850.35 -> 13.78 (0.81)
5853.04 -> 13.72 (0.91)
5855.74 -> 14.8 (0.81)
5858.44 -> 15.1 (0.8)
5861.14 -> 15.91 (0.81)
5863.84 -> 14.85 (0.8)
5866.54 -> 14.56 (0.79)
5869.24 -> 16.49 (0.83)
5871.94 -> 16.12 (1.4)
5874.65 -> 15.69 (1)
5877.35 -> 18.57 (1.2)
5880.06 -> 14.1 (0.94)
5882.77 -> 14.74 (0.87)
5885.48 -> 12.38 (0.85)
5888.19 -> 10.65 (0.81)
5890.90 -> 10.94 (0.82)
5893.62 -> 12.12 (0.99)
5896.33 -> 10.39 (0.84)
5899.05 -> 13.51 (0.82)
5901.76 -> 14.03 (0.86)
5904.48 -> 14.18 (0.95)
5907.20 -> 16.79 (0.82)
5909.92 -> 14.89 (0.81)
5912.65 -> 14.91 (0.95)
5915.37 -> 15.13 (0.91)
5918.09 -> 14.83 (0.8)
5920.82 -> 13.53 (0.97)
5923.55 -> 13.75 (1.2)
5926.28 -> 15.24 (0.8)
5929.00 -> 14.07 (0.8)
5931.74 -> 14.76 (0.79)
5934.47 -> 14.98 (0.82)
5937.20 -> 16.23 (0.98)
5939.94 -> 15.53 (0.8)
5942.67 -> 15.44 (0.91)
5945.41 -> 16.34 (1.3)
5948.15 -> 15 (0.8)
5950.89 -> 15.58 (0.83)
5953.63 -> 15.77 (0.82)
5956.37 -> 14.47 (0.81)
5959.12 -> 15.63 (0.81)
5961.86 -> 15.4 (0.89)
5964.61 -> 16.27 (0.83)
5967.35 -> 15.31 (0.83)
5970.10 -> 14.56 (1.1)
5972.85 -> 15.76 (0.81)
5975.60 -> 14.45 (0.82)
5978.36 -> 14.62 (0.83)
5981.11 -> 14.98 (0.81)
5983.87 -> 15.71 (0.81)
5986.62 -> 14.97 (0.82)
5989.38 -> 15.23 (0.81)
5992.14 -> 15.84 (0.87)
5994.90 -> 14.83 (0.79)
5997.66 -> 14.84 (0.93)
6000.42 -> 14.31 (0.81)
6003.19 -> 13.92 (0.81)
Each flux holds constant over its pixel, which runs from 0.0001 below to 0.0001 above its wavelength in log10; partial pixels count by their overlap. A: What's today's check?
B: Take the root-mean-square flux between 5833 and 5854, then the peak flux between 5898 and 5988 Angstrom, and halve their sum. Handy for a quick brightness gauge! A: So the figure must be 15.9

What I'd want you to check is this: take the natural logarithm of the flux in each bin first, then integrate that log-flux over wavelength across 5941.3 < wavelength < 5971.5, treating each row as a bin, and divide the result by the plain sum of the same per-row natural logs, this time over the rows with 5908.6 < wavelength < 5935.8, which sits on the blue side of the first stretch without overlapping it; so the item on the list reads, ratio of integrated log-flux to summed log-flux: 3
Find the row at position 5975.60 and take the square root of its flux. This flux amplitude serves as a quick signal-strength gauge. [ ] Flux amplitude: 3.80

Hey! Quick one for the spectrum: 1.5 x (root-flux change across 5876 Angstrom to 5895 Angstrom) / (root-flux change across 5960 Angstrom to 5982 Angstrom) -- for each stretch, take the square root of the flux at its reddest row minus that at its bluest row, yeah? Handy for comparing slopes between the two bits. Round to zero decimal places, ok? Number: 23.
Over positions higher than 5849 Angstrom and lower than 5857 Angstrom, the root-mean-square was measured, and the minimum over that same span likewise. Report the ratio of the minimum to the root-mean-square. 0.972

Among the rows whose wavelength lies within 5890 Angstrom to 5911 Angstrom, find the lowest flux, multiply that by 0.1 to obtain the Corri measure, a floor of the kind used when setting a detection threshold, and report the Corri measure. 1.04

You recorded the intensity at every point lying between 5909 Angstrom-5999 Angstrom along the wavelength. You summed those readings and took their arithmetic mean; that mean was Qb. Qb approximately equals 15.1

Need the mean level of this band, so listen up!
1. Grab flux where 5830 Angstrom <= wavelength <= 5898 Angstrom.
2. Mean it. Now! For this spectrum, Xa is 14.5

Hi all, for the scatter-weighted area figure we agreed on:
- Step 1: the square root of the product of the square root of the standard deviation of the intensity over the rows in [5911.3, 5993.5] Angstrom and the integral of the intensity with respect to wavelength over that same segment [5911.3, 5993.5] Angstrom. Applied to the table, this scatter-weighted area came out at 32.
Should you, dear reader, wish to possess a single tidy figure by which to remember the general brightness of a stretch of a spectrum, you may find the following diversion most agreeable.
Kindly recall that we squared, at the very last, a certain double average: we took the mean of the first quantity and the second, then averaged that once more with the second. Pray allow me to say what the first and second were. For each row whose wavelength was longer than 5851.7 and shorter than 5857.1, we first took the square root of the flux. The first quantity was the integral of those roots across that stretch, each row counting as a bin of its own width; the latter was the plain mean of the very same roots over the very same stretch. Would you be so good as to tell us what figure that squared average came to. 62.7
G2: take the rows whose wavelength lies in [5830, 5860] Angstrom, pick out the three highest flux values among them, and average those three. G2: 15.7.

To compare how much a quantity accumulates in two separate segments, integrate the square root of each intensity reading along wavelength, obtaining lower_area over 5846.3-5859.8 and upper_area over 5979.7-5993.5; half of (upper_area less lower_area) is 1.3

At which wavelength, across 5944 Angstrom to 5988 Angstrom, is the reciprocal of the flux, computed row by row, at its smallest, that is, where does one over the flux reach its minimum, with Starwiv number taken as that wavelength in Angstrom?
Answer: 5945.41 Angstrom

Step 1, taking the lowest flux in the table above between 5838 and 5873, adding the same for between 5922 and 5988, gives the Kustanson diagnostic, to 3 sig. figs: 27.5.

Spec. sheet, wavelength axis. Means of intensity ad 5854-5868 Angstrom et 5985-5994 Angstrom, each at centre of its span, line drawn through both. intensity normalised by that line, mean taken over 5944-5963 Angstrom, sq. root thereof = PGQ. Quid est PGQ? 1.01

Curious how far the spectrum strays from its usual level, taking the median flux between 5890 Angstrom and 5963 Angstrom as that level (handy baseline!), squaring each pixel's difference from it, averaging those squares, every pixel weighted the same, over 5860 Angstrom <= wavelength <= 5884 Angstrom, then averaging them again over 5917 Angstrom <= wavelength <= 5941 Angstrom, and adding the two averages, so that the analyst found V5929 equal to 2.9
